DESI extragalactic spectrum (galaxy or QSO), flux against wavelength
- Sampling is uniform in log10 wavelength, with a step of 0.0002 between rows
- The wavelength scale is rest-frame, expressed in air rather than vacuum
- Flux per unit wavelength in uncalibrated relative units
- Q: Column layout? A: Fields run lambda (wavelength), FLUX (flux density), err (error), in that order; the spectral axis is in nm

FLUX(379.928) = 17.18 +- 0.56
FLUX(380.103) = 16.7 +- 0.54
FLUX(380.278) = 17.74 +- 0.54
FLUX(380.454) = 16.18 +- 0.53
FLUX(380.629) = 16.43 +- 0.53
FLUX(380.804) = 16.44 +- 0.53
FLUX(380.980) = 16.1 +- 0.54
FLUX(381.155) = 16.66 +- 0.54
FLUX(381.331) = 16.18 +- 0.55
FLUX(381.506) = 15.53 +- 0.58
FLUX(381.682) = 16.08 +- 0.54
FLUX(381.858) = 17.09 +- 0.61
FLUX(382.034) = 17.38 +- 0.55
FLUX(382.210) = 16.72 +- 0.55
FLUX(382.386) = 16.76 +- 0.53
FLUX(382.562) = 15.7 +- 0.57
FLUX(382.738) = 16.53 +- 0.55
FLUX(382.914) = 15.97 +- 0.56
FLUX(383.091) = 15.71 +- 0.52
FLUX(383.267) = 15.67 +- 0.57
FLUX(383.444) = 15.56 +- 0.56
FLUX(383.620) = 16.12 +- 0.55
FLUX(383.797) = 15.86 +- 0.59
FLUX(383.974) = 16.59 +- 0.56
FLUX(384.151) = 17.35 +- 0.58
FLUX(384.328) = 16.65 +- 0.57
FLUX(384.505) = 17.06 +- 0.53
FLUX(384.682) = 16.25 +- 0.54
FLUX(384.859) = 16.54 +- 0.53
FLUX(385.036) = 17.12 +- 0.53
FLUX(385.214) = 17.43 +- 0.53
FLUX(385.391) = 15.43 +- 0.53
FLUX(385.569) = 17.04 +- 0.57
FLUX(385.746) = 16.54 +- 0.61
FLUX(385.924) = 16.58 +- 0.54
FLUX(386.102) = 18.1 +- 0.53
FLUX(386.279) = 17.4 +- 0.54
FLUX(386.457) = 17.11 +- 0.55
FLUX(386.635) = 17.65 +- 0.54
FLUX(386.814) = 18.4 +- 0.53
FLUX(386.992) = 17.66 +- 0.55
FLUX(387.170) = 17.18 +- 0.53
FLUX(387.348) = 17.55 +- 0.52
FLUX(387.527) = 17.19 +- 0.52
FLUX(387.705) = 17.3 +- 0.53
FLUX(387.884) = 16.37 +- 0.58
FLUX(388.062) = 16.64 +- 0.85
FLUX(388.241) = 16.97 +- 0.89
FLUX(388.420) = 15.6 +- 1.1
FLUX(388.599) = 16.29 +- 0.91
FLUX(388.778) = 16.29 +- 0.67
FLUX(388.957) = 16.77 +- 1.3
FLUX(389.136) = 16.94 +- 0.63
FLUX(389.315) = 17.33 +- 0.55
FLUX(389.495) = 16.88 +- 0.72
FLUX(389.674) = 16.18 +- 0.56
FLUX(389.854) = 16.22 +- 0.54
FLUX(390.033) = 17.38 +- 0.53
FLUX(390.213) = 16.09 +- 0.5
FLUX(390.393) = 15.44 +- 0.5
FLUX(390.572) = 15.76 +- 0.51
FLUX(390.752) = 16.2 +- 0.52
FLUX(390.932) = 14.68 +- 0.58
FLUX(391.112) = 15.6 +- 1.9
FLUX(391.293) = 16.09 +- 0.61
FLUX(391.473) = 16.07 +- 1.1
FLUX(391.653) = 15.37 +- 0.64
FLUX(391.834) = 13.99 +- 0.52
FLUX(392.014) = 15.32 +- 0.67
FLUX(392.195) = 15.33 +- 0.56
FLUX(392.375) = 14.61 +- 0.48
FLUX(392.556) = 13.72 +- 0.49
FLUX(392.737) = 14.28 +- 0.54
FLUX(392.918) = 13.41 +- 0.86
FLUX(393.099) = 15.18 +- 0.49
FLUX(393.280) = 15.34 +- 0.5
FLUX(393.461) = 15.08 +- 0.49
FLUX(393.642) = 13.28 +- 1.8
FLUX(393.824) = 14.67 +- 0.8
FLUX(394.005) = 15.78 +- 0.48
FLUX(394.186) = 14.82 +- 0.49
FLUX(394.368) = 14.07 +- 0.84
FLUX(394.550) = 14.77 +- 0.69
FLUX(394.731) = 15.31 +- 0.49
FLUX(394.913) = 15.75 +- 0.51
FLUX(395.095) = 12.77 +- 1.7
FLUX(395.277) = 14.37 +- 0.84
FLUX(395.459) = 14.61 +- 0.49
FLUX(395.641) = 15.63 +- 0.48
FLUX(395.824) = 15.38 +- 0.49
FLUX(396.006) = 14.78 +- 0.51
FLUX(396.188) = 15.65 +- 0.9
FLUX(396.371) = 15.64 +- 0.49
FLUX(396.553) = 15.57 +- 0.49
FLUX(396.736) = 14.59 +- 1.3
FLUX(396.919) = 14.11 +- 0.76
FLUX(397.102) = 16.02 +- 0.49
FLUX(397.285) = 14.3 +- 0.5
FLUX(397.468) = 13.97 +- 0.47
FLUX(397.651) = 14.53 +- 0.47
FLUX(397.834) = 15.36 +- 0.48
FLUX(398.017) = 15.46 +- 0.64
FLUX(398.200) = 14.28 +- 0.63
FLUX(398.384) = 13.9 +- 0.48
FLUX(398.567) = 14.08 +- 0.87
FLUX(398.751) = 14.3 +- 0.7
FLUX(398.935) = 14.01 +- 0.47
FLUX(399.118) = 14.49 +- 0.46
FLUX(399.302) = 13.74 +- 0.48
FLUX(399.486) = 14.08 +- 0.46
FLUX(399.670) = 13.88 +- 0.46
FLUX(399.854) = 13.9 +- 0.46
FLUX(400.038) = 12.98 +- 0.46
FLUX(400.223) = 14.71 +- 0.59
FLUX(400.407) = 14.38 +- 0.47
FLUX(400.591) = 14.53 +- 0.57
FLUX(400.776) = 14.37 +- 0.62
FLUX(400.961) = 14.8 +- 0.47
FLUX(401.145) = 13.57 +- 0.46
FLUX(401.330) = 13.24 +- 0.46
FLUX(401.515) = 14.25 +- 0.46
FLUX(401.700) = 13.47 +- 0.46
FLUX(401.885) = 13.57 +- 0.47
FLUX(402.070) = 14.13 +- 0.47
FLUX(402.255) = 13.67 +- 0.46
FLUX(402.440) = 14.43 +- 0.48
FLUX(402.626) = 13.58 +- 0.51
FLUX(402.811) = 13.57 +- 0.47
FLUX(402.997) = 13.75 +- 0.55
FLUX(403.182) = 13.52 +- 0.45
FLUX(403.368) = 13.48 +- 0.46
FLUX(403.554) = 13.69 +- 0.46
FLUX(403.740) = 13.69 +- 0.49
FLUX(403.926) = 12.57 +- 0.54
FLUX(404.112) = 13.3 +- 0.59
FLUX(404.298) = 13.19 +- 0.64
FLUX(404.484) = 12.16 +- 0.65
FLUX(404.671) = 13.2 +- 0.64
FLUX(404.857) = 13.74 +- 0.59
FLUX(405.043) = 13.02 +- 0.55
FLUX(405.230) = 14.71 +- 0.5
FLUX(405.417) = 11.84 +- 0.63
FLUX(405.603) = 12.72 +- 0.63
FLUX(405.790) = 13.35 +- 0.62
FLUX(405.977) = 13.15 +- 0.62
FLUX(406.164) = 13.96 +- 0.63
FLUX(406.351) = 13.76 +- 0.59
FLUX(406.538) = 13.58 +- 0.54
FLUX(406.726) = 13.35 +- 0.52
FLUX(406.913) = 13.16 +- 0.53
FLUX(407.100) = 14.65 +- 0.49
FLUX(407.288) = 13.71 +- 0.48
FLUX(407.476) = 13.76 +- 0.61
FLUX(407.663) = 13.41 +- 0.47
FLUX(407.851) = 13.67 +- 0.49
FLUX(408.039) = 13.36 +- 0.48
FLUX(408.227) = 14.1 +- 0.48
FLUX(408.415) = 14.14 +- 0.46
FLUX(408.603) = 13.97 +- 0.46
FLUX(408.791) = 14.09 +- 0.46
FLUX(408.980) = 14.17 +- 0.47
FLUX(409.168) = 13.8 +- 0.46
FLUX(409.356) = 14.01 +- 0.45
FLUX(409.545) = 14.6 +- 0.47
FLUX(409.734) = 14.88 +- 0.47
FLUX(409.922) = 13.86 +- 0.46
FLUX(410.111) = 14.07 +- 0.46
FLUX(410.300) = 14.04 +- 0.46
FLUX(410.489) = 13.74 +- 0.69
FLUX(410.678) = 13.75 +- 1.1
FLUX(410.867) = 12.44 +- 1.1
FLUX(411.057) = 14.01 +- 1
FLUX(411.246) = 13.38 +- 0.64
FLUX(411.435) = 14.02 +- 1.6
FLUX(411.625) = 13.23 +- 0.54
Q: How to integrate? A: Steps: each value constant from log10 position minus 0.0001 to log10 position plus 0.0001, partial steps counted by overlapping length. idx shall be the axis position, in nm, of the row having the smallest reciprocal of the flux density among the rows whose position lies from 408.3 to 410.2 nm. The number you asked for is 409.734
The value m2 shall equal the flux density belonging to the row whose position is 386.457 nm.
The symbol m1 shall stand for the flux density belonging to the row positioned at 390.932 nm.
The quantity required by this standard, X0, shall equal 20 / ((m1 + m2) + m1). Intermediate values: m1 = 14.68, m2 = 17.11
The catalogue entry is 0.43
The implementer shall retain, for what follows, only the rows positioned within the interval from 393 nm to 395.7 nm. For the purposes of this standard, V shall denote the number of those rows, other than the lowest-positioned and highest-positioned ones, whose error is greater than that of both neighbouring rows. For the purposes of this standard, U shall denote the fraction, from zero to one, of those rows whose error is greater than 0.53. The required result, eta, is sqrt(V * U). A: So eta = 1.3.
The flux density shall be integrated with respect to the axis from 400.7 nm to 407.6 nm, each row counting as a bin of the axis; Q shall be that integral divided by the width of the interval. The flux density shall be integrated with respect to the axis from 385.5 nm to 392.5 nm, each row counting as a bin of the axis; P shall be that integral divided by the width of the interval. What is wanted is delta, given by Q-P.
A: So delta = -3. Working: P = 16.4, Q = 13.6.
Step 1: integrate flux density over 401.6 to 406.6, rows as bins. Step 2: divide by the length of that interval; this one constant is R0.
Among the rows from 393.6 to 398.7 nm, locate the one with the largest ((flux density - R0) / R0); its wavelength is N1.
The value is 397.102 nm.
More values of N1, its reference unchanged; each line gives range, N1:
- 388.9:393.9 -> 390.033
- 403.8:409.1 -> 405.230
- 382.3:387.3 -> 386.814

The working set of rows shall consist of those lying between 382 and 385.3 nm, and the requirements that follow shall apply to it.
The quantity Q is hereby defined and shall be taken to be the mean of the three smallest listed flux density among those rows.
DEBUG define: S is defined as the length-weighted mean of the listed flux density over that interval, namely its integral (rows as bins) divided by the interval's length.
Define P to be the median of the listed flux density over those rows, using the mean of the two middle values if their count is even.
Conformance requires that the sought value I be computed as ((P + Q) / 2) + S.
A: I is 32.5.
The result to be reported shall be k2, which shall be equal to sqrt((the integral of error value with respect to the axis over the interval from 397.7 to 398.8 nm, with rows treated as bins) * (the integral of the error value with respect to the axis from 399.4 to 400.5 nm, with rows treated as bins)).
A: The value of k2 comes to 0.60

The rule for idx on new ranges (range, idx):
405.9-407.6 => 407.100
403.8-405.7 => 405.230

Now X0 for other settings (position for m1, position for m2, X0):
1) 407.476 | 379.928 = 0.45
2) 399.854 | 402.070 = 0.48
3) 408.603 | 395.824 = 0.46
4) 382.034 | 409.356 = 0.41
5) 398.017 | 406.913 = 0.45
